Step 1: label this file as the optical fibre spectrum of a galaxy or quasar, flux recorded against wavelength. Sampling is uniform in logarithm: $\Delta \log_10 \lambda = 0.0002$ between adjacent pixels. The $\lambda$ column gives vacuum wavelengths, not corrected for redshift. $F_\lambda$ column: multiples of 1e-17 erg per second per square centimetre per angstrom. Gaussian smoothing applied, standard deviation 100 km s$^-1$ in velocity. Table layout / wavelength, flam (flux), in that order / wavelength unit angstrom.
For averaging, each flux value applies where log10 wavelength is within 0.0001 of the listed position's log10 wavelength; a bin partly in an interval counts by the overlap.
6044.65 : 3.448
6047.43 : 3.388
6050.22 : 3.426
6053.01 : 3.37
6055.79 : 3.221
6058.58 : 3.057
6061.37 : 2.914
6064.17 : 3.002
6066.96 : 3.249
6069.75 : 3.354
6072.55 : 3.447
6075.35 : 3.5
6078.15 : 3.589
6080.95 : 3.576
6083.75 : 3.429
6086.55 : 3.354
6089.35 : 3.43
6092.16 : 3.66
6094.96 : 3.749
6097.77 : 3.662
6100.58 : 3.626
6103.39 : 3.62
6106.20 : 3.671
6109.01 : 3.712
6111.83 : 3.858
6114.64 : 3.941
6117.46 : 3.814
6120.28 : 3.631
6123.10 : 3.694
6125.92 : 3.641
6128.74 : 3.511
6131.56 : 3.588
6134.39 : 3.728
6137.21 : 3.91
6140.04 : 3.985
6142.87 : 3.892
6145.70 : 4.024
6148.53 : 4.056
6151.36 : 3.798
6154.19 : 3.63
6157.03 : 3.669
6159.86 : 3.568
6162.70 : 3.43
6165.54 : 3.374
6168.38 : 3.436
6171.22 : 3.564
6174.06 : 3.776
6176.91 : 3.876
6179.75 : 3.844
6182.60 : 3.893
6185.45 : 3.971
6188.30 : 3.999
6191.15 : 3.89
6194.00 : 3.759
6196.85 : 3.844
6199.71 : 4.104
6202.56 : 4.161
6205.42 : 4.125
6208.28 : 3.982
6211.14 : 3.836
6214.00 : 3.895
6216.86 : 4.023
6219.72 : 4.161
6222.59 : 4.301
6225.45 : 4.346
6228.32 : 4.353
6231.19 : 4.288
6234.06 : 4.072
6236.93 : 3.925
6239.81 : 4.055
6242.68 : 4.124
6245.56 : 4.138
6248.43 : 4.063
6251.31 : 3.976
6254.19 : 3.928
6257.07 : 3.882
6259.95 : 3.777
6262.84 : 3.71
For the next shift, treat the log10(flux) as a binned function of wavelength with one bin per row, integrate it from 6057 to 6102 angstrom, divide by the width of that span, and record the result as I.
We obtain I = 0.53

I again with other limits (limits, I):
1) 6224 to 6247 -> 0.62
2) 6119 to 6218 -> 0.58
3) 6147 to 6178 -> 0.56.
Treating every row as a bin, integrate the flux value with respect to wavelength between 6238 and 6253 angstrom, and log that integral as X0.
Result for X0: 61.0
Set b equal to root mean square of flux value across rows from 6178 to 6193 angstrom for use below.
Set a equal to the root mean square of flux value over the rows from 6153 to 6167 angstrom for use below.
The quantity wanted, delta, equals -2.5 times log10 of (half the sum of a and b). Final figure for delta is -1.43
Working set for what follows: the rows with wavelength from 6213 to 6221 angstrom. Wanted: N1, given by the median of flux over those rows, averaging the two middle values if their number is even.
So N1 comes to 4.0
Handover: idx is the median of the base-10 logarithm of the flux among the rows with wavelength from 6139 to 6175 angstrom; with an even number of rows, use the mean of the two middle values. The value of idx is 0.565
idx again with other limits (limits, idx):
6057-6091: 0.530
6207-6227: 0.605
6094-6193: 0.571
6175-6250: 0.606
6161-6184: 0.564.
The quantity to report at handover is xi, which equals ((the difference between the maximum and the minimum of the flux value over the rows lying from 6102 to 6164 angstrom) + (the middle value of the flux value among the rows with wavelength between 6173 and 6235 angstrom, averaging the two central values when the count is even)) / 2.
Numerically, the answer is 2.31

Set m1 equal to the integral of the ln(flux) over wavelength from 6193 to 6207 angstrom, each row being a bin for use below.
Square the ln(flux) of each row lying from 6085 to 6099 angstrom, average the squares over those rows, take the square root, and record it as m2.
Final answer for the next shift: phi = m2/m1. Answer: 0.066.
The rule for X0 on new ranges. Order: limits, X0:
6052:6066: 43.5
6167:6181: 51.8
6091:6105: 51.3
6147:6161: 52.5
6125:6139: 51.6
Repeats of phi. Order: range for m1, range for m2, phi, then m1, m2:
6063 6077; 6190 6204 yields 0.082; 16.8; 1.37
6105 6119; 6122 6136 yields 0.069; 18.7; 1.29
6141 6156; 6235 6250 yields 0.069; 20.3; 1.40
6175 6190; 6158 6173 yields 0.061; 20.4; 1.25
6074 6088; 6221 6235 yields 0.083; 17.5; 1.45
